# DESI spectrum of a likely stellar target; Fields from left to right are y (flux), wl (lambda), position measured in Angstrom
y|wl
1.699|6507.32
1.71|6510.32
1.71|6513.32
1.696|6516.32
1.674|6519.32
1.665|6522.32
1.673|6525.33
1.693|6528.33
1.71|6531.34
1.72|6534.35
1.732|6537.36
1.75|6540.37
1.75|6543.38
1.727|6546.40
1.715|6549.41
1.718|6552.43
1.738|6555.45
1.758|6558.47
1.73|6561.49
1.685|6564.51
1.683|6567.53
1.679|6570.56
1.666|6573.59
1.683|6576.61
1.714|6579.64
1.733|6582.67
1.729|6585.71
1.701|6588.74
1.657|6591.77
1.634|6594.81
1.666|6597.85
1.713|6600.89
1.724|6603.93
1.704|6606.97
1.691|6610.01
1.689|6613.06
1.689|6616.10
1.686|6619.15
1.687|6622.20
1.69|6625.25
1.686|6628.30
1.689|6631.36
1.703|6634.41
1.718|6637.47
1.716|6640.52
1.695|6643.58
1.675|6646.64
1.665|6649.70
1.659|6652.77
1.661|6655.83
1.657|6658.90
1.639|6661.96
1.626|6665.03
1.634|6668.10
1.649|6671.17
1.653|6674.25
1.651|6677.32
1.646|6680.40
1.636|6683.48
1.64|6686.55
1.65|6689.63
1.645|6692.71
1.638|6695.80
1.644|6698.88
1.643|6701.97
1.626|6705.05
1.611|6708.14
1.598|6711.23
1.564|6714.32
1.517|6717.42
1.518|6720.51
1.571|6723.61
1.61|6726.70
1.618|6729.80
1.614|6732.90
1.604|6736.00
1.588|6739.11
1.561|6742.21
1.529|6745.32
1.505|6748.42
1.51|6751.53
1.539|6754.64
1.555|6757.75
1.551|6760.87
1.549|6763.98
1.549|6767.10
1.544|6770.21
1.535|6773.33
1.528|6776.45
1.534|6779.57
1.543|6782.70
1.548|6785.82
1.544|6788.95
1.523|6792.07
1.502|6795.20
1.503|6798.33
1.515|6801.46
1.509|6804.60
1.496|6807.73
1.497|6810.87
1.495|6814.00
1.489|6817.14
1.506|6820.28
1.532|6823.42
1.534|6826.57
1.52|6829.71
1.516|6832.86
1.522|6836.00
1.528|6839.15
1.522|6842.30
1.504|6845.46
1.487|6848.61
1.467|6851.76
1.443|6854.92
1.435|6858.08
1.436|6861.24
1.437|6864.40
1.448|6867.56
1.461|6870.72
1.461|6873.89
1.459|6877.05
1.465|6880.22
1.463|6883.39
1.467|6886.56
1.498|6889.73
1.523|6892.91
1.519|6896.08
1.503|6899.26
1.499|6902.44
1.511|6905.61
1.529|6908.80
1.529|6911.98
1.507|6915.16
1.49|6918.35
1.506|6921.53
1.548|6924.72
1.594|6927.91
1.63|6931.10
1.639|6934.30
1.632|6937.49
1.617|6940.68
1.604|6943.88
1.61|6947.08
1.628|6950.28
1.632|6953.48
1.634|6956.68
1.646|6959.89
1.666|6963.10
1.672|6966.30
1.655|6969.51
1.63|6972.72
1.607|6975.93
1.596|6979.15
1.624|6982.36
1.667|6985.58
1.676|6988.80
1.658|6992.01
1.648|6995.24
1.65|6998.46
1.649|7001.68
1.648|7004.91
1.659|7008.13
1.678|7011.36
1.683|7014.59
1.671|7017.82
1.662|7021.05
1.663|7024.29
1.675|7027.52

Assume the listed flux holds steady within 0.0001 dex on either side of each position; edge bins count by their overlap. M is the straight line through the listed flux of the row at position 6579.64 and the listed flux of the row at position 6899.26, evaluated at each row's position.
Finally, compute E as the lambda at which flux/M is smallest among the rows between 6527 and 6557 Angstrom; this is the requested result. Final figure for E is 6528.33 Angstrom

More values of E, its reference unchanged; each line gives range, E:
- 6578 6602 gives 6594.81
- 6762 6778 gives 6776.45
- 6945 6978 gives 6947.08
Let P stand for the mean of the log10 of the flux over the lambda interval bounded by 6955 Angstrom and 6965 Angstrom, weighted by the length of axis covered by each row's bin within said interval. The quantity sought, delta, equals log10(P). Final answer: -0.663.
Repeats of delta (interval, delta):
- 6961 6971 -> -0.655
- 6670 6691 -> -0.665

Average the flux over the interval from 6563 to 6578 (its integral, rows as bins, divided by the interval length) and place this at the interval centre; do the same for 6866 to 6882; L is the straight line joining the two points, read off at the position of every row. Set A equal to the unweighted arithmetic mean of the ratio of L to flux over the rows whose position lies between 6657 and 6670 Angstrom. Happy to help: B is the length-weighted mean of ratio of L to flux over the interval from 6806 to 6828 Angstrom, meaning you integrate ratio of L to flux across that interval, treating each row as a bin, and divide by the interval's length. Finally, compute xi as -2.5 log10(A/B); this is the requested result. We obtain 0.014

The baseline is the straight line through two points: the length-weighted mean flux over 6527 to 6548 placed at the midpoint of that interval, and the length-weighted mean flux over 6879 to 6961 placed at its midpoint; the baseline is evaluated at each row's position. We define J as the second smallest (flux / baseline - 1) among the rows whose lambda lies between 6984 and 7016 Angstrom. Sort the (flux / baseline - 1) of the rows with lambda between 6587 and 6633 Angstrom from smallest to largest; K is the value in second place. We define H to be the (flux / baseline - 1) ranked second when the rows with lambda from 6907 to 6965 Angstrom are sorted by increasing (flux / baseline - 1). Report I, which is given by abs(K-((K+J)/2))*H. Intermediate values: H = -0.032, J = 0.086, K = -0.03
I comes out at -0.0018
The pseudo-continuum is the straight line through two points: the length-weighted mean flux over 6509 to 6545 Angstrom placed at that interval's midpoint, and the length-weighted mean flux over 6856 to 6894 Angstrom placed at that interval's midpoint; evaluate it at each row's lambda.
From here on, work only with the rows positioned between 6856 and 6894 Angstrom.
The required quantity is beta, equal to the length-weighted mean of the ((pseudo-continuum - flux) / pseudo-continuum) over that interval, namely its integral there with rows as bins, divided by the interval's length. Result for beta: 0.000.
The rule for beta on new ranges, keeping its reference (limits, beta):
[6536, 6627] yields -0.021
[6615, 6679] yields -0.031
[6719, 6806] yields -0.004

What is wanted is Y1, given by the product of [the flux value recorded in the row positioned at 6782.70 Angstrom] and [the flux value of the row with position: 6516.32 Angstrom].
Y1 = 2.62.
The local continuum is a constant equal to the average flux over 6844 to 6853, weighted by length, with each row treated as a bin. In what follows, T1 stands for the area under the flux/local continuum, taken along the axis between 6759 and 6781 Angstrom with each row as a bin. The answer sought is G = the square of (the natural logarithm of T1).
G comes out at 10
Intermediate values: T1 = 23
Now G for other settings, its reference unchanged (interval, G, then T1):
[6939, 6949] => 6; 11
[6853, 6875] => 9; 21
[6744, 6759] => 7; 15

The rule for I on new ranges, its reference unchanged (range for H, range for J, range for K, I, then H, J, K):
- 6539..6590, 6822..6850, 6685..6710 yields -0.0004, -0.019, -0.053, -0.02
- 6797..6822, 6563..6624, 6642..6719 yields -0.0008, -0.068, -0.026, -0.05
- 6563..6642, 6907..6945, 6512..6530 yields 0.0000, -0.026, -0.032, -0.03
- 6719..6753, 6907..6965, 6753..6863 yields -0.0023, -0.077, -0.032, -0.09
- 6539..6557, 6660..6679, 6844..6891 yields 0.0000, -0.001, -0.020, -0.09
